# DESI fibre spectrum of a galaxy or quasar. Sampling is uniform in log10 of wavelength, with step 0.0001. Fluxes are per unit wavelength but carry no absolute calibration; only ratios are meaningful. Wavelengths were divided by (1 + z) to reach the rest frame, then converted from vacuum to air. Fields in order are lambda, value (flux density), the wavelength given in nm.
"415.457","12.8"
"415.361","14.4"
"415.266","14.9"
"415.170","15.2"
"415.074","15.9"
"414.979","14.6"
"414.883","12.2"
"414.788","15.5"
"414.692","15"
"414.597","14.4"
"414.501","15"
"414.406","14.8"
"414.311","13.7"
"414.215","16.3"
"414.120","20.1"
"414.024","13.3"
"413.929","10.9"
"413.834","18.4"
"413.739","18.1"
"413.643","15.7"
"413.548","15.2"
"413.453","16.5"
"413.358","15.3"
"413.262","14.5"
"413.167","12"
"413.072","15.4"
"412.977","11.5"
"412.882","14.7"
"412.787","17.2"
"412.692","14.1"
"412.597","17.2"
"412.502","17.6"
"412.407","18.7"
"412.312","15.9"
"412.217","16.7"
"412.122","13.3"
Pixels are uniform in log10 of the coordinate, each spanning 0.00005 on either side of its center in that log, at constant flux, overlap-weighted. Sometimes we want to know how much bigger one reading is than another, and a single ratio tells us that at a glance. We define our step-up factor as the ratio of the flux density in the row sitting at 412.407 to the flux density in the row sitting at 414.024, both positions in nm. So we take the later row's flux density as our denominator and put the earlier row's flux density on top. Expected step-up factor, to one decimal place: 1.4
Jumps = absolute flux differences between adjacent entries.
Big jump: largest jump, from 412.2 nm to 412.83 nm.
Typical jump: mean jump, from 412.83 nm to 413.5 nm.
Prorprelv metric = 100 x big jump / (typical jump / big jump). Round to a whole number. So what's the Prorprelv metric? 384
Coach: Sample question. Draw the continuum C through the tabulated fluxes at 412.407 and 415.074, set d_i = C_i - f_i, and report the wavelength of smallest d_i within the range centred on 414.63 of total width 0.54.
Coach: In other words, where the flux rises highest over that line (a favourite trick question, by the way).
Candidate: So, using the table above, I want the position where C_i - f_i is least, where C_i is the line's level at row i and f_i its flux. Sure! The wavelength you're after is 414.788 nm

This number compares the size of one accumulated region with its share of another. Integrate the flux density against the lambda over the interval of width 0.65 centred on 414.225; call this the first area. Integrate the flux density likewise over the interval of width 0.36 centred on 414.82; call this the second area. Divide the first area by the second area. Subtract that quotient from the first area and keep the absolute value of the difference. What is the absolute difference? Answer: 8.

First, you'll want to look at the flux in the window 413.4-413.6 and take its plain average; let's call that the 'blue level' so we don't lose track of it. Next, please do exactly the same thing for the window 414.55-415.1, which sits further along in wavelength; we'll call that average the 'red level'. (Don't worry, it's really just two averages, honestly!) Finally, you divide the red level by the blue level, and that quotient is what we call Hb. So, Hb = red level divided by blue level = 0.92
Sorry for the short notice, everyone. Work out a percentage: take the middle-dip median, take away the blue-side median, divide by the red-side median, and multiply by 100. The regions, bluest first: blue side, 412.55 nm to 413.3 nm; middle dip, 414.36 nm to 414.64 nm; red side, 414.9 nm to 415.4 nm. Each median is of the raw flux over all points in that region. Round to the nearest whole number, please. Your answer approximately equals 1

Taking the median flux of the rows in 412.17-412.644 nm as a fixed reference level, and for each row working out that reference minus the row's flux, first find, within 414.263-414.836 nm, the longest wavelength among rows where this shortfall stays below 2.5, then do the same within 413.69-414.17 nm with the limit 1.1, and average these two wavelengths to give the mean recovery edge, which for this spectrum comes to 414.45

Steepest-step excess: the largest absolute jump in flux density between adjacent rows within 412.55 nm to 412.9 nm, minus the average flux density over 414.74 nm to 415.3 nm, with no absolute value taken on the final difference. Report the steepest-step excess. -11.6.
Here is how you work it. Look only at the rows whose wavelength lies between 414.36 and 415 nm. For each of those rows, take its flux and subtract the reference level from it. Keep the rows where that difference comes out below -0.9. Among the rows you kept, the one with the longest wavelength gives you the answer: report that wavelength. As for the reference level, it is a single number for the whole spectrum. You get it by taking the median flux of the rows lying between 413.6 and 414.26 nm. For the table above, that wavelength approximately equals 414.979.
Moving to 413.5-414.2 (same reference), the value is 414.024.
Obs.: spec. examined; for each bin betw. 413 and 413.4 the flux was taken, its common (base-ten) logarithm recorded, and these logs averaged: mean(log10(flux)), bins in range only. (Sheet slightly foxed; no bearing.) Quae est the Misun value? 1.15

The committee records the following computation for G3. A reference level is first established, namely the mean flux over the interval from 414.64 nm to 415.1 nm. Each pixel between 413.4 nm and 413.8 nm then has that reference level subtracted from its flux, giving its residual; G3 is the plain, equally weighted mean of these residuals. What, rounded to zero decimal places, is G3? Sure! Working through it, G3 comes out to 2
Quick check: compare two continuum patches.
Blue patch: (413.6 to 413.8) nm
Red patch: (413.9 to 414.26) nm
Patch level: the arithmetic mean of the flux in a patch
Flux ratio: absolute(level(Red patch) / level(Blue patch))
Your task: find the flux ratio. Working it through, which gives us 0.90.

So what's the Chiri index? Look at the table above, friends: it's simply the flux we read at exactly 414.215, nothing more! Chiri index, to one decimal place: 16.3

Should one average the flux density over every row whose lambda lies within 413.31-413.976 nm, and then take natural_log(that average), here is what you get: 2.76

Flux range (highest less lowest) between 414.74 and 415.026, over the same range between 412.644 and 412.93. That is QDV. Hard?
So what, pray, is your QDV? 1.1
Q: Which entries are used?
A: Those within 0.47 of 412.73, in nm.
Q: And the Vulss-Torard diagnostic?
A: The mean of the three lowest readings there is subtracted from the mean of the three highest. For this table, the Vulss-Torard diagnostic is 5.3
